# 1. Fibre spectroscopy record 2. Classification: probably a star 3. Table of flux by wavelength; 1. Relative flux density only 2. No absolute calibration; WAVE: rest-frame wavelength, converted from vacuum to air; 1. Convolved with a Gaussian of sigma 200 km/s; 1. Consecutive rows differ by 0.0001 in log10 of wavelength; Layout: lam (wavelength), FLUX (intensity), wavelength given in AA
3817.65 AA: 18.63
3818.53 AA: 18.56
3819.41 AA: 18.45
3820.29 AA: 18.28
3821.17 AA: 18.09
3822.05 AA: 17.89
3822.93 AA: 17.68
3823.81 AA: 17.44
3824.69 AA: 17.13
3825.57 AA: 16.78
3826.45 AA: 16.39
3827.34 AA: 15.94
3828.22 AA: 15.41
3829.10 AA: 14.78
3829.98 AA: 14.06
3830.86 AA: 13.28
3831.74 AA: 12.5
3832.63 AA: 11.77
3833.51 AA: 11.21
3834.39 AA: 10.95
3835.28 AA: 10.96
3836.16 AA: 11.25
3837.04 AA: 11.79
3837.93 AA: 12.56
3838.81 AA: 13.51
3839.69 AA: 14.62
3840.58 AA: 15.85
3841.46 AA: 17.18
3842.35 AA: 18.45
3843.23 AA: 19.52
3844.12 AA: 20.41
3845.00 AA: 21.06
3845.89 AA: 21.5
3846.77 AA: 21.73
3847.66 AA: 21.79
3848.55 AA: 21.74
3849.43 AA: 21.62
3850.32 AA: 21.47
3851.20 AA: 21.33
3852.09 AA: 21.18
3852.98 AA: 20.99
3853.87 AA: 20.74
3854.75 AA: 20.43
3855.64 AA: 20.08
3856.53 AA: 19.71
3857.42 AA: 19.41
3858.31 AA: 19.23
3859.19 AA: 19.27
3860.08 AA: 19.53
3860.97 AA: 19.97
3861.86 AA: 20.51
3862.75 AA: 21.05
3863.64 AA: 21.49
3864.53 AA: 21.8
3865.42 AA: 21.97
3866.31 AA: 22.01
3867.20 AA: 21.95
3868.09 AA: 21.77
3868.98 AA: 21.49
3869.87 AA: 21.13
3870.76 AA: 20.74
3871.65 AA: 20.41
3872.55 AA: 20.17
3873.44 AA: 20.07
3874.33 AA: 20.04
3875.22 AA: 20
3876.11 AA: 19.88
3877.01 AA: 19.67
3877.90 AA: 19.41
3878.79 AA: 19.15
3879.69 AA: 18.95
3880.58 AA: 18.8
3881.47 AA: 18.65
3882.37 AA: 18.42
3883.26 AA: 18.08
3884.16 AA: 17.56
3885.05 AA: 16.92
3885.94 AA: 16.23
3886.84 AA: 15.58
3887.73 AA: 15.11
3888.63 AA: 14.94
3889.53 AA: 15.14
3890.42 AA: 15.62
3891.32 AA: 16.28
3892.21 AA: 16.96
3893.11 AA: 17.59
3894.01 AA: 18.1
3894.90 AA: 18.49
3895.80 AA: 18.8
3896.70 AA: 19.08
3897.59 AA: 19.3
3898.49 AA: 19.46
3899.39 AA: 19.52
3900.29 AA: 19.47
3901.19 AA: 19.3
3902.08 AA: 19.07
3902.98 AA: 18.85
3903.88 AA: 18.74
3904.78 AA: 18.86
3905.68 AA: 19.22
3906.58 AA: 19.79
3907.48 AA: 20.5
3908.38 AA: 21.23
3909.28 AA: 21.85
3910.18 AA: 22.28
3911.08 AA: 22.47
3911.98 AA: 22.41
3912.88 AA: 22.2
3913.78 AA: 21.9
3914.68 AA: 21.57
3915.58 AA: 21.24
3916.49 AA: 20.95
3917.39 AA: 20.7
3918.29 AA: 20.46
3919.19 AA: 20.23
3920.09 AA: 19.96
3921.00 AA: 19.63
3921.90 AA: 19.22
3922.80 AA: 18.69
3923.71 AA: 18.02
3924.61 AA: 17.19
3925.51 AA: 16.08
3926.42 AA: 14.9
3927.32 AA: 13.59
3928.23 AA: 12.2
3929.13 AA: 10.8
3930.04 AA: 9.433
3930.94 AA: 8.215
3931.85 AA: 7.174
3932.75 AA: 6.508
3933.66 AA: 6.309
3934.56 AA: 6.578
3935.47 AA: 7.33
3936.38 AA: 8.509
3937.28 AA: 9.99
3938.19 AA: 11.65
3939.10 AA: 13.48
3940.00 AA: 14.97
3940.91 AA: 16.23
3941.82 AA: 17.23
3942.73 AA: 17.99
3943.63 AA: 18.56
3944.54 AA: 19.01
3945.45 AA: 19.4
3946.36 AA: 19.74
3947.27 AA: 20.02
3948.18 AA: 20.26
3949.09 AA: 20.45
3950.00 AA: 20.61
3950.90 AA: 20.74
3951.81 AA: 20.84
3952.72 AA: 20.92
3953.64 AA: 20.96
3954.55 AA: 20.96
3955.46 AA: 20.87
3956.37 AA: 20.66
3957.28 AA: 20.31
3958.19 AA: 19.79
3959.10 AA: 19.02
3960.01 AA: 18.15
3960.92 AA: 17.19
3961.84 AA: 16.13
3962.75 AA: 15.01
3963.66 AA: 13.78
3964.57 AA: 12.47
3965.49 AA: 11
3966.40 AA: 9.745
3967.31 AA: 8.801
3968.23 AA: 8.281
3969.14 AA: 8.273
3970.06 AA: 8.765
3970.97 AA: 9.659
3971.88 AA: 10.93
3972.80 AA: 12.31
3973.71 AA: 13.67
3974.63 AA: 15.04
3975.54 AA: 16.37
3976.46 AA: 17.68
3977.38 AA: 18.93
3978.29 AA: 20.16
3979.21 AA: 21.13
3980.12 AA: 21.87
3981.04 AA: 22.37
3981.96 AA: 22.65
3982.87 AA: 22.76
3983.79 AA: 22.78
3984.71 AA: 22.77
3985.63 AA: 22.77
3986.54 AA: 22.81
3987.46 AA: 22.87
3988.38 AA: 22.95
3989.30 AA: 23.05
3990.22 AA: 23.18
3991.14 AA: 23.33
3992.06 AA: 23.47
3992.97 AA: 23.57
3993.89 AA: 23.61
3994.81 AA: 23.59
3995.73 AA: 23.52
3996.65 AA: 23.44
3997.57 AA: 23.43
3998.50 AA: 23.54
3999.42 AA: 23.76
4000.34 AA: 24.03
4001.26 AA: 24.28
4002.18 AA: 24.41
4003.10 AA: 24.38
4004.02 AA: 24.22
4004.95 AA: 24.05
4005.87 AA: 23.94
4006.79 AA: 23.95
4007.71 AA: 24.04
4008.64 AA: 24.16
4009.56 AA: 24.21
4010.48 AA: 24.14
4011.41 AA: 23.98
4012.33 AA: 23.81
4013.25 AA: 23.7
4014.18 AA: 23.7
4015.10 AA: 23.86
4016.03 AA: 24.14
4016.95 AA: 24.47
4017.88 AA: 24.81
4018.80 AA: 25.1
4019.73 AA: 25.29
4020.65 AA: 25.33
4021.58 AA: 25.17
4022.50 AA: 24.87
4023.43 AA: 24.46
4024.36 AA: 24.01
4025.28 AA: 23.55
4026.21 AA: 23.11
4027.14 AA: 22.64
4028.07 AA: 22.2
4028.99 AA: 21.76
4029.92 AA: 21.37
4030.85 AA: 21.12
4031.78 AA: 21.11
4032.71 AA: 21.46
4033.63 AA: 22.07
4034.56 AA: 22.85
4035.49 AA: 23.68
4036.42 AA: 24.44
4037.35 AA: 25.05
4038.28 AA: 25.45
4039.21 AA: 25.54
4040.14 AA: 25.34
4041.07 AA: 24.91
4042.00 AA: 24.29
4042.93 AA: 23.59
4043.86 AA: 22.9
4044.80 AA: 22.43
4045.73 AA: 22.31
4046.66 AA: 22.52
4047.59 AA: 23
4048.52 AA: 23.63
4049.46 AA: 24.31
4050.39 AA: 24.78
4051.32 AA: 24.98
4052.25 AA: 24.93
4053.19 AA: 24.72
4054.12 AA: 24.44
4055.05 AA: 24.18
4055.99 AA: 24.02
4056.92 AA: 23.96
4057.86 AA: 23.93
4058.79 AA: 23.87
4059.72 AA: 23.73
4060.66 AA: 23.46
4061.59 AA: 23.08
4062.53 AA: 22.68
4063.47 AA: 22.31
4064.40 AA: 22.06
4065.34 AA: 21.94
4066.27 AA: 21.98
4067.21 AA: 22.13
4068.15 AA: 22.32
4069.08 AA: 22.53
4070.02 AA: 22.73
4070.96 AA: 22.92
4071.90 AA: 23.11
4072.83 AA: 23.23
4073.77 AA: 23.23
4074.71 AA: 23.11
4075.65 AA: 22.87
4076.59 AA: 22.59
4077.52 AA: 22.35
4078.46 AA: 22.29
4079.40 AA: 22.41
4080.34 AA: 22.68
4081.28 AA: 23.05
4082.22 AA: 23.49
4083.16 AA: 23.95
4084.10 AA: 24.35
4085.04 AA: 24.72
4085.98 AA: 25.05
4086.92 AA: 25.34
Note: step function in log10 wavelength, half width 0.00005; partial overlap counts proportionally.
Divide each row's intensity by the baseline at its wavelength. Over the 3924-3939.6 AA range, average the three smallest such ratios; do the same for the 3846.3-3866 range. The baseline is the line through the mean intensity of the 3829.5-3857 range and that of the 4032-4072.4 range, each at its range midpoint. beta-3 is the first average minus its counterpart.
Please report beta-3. -0.77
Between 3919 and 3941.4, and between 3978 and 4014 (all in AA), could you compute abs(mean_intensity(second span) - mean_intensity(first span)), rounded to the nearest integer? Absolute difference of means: 10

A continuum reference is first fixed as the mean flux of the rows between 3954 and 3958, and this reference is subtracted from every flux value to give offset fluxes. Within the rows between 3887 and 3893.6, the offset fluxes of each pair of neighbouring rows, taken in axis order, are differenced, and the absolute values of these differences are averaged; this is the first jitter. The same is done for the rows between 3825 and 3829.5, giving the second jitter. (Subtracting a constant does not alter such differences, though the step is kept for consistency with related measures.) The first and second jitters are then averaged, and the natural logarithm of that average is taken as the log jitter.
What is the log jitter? -0.72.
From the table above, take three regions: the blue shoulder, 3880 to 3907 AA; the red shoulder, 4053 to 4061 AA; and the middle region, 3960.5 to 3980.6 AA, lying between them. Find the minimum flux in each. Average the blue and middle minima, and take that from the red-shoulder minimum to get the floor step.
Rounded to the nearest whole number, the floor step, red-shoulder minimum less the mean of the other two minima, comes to 12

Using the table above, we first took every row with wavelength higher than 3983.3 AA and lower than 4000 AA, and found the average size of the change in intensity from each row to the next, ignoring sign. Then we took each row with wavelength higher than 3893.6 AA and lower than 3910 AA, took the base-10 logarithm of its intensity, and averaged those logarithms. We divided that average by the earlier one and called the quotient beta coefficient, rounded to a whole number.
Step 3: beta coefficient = 16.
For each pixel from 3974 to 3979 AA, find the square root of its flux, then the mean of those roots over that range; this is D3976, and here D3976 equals 4.2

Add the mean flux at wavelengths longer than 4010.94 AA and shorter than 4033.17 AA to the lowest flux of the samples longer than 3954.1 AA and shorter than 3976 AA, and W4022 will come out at 32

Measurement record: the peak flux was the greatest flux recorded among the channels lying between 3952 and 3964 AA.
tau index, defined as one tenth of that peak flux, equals 2.1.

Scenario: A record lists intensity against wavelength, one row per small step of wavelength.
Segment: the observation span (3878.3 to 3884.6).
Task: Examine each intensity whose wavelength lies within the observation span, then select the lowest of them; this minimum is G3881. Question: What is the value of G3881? 17.56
